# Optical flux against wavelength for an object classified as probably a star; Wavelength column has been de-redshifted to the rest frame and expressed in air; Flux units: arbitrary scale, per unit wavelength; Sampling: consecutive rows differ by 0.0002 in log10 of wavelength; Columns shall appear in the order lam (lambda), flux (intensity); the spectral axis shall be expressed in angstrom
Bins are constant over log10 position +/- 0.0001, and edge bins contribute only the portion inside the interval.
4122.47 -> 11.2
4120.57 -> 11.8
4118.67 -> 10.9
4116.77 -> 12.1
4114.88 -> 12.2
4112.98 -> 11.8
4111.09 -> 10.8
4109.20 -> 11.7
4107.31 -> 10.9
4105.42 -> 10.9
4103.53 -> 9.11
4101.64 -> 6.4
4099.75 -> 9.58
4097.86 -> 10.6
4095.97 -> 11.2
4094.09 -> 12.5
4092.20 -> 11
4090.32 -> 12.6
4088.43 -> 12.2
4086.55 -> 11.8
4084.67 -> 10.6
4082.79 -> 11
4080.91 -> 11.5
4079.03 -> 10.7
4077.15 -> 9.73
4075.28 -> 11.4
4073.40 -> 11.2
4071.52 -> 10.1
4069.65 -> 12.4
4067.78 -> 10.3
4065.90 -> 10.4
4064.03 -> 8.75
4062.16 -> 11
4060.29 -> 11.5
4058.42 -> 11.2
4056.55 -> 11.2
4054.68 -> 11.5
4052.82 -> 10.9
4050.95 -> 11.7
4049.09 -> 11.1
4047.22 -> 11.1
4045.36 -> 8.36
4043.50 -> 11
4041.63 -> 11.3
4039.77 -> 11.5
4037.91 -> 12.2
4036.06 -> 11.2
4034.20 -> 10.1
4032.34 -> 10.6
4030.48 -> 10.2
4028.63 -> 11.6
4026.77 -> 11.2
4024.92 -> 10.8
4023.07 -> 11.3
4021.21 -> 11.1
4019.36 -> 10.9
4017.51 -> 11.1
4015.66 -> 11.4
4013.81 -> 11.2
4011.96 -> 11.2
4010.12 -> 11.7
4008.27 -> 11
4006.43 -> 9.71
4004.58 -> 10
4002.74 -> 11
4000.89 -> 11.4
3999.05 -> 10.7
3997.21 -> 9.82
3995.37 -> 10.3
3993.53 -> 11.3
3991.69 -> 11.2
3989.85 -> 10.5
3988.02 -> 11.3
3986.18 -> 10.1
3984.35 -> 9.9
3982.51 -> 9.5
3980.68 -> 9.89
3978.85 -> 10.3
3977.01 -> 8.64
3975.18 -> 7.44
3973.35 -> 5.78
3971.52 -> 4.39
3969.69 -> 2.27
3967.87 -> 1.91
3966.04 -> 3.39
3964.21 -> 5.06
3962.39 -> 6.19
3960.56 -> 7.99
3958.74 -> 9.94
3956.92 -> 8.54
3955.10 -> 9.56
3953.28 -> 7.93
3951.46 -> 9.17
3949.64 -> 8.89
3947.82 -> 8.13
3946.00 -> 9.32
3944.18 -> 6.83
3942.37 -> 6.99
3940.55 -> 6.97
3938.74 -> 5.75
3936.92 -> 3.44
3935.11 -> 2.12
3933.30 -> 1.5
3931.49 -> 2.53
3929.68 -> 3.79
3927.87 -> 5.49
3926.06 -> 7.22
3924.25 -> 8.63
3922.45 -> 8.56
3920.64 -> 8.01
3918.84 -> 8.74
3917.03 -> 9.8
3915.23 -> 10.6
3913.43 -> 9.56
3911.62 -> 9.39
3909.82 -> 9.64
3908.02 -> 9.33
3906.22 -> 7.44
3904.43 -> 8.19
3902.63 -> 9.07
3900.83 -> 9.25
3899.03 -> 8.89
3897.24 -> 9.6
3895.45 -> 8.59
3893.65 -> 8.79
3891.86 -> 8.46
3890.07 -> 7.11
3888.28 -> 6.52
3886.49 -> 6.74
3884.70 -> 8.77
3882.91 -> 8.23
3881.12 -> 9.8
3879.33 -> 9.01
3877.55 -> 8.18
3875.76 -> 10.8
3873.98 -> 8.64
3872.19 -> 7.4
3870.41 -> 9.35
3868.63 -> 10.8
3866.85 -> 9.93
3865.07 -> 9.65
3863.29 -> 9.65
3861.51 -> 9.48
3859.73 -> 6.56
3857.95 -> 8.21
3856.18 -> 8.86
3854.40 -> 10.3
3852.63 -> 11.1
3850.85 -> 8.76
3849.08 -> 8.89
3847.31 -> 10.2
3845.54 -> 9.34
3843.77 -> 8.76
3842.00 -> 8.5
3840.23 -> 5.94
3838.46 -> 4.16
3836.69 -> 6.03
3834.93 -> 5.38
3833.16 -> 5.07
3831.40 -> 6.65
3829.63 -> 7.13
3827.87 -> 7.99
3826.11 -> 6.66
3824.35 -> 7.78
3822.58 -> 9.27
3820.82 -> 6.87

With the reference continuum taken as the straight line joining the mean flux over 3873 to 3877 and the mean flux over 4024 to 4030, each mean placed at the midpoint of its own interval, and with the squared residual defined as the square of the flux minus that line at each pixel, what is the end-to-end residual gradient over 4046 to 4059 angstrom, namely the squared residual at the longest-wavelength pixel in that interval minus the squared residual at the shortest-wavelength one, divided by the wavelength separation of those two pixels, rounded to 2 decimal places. 0.00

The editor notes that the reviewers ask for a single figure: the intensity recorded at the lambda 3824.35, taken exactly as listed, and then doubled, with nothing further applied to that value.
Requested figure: 15.6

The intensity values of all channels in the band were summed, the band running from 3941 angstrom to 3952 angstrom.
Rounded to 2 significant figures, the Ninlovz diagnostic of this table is 49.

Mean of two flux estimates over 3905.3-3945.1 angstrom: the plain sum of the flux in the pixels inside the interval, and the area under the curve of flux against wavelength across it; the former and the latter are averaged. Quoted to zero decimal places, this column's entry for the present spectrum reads 214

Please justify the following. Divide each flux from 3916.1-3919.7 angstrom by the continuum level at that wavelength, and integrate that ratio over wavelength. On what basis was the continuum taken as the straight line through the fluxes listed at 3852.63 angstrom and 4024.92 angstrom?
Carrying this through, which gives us 3.04 angstrom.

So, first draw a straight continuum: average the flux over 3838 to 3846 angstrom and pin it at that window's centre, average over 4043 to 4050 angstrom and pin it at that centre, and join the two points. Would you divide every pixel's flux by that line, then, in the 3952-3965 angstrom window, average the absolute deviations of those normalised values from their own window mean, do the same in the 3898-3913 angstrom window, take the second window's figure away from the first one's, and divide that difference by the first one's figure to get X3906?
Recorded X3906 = 0.6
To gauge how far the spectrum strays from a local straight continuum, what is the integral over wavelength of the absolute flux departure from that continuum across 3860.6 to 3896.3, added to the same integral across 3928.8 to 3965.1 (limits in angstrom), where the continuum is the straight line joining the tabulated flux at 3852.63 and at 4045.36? 188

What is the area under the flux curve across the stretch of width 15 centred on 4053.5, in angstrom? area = 168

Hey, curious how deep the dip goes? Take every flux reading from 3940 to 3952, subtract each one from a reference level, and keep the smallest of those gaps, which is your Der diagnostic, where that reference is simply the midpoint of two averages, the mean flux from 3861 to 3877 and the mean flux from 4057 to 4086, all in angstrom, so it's 0.8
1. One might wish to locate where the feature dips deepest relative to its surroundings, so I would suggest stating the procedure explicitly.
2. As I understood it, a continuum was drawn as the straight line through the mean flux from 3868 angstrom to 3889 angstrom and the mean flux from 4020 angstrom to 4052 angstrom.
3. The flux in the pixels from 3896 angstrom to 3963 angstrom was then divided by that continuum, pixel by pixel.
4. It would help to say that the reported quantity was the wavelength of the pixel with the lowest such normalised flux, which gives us 3933.30 angstrom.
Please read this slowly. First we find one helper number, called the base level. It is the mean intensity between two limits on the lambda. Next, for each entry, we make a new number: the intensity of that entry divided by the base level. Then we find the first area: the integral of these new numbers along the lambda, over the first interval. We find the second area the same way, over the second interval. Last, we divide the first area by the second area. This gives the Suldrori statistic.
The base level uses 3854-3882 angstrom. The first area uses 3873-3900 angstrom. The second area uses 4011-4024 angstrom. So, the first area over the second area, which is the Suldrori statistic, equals 1.6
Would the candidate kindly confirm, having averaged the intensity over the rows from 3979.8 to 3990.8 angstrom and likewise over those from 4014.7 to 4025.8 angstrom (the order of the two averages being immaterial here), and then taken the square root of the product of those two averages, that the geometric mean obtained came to 10.6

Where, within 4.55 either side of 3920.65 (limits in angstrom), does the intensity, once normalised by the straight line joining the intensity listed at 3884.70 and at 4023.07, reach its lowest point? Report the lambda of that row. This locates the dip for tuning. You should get 3920.64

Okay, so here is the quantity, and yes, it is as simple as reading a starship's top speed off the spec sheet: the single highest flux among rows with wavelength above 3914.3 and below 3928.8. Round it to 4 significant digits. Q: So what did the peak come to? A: 10.60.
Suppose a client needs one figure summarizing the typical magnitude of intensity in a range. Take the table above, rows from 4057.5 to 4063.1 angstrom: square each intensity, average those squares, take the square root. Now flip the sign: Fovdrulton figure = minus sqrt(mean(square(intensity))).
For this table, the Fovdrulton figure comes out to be -11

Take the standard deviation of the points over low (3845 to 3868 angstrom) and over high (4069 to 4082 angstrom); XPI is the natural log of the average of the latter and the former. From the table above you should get 0.0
